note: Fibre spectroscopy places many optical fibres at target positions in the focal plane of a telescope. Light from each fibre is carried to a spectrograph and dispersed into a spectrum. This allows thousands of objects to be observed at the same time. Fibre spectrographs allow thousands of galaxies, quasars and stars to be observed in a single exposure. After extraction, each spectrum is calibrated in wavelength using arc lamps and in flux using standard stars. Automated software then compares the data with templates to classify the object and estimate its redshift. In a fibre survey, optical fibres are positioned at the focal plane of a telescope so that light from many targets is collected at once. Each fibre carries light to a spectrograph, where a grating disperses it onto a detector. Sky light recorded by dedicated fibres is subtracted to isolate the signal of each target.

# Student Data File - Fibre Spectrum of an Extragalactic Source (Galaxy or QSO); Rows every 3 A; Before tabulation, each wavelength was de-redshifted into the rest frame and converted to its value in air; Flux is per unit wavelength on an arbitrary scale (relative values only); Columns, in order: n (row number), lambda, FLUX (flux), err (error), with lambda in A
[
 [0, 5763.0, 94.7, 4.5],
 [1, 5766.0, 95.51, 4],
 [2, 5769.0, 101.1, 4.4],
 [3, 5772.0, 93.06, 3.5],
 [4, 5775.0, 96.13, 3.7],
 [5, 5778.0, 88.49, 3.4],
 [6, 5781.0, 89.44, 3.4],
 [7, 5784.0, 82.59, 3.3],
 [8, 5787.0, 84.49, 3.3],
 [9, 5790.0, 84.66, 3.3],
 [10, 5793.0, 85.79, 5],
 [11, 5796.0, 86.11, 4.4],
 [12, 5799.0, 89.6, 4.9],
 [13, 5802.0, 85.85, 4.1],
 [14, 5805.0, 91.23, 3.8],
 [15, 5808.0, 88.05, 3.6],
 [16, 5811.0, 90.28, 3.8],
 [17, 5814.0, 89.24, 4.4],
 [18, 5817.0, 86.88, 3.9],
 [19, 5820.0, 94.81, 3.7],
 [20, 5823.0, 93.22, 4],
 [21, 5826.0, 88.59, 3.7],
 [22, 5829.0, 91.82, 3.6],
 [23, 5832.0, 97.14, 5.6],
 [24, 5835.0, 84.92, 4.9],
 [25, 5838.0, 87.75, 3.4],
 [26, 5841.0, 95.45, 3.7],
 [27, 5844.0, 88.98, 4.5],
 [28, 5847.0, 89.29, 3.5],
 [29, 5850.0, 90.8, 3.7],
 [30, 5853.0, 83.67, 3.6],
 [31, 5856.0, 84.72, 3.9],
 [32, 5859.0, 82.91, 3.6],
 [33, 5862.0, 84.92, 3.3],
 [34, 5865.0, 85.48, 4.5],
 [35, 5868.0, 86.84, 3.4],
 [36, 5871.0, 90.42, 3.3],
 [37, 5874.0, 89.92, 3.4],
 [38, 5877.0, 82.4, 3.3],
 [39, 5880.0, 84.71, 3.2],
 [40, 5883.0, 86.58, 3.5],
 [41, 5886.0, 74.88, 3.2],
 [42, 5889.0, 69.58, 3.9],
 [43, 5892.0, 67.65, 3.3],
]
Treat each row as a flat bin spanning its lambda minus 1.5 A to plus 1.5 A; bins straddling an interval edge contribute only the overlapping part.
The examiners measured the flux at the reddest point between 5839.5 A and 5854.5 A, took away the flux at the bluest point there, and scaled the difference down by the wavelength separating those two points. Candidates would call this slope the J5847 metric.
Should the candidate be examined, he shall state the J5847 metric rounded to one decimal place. -1.0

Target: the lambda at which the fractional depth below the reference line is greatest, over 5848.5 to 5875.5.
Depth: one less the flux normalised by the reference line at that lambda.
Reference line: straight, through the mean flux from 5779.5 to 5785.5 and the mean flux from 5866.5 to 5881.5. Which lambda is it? 5859.0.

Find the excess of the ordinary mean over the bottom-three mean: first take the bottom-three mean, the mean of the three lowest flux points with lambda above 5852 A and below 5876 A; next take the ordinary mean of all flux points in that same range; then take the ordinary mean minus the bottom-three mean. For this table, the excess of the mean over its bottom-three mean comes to 2.3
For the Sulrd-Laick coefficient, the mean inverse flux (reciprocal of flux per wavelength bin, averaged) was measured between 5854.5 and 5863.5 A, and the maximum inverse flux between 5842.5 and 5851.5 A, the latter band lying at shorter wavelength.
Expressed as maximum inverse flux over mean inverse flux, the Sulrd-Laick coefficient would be 0.95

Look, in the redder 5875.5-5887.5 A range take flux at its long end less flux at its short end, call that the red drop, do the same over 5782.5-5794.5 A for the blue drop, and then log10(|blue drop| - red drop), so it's 1.0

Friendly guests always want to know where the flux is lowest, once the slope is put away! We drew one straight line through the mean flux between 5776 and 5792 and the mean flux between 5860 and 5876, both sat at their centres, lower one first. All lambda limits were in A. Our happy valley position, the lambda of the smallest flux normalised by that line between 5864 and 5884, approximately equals 5877.0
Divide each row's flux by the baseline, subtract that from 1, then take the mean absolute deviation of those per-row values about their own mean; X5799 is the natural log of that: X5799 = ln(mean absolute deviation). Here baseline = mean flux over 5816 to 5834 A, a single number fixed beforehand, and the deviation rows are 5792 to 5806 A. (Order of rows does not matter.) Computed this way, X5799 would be -3.8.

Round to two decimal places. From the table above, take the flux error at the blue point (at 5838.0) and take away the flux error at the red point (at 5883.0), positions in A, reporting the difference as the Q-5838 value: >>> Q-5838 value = -0.10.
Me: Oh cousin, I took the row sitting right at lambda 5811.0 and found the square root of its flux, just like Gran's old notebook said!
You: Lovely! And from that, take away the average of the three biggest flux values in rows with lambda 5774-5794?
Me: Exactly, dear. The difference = -82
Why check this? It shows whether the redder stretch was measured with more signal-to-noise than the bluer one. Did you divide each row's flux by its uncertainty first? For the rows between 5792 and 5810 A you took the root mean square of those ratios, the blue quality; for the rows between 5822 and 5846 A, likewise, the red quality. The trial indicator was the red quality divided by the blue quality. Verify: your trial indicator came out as 1.08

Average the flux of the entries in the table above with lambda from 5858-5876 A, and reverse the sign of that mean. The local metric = -86.7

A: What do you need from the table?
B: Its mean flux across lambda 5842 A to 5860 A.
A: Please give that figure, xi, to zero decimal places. 87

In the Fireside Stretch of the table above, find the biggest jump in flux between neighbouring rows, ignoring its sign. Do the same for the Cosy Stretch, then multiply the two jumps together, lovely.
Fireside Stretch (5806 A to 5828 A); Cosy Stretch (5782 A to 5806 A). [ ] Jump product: 43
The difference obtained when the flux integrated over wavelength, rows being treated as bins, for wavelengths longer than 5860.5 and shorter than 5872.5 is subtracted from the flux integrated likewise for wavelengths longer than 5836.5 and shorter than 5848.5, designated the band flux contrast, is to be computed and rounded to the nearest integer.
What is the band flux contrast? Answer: 41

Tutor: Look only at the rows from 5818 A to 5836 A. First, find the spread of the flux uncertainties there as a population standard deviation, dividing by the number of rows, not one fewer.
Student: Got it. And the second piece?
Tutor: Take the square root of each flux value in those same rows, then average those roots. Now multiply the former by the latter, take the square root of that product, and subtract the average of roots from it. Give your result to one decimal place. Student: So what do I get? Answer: -6.9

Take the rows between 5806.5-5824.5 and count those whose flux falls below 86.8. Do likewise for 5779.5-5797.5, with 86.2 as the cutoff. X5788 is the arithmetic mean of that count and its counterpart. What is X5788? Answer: 2.5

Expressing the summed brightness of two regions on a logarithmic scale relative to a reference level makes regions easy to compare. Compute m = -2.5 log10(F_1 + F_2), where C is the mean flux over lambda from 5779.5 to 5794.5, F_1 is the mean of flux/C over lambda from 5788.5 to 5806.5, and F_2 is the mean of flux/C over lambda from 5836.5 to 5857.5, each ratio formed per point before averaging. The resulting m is -0.784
